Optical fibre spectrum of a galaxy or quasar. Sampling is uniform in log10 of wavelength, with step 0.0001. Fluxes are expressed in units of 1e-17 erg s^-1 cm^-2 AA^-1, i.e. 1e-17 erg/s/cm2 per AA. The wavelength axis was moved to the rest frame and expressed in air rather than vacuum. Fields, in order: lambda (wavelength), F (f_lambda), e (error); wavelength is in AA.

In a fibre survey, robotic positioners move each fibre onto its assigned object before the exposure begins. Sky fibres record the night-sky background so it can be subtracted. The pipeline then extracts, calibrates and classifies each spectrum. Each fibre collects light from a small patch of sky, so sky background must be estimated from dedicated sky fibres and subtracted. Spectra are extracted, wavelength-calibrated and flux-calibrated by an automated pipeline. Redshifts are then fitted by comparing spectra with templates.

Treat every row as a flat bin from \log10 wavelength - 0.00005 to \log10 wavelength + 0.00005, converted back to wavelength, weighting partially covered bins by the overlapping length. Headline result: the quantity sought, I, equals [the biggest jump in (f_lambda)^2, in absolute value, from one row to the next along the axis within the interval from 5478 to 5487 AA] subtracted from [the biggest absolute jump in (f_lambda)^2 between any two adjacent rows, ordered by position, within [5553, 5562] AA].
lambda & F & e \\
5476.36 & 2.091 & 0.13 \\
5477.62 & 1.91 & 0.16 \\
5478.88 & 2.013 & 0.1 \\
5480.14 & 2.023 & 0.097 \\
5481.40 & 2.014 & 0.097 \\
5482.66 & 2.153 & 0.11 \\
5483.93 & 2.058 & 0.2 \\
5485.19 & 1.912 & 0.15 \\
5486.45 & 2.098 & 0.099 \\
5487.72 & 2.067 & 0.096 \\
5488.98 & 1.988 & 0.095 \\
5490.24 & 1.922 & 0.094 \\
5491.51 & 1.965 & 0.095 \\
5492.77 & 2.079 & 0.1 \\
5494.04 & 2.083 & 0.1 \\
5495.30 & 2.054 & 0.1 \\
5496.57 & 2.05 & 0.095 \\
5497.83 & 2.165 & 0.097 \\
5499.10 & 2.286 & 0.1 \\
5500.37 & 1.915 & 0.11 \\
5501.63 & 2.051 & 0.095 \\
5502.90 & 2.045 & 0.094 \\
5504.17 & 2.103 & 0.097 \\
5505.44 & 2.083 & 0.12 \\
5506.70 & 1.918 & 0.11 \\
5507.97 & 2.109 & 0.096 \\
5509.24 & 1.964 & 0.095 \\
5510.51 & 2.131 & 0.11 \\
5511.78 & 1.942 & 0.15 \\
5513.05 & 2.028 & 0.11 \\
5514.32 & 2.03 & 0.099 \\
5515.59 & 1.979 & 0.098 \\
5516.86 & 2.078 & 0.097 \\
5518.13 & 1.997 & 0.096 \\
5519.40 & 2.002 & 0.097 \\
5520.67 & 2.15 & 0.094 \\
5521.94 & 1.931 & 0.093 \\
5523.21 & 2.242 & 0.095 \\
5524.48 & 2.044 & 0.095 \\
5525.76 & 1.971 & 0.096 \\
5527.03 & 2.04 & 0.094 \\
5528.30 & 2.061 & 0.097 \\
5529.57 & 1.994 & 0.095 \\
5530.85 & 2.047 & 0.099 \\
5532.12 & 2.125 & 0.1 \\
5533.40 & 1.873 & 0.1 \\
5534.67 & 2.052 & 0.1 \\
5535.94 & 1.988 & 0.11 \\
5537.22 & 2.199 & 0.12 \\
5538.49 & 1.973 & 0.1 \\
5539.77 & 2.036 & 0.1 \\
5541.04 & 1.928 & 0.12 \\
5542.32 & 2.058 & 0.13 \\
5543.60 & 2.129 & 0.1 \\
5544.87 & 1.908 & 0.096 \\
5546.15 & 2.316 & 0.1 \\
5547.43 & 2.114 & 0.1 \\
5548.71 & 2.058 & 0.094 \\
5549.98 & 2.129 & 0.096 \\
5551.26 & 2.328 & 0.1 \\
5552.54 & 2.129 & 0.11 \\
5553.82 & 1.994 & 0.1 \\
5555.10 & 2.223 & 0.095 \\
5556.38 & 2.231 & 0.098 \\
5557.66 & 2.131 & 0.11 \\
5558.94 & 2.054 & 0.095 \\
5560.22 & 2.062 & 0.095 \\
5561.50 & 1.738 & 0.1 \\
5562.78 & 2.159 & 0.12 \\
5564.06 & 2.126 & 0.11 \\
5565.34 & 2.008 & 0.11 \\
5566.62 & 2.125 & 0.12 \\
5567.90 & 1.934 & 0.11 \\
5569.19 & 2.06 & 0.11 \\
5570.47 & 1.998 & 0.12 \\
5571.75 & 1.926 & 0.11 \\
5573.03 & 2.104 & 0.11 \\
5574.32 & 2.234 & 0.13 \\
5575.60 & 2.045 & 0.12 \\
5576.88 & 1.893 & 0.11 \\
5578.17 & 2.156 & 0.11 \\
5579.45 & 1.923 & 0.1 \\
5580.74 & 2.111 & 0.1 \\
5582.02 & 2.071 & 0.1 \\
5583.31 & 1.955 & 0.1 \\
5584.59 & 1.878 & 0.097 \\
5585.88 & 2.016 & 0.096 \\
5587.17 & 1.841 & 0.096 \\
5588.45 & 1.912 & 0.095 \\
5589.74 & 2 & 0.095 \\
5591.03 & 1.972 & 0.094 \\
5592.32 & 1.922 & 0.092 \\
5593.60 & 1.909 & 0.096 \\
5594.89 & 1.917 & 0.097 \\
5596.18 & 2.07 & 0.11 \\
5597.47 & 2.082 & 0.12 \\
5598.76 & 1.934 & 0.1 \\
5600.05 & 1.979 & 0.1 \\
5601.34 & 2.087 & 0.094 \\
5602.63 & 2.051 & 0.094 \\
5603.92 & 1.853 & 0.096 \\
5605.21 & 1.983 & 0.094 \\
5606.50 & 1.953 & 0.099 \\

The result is 0.49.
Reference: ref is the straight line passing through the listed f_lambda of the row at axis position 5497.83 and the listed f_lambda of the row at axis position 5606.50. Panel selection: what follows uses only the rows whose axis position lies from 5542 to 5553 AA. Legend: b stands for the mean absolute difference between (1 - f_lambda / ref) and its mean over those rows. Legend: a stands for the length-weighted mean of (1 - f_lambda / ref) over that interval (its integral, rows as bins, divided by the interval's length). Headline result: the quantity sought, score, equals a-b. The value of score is -0.07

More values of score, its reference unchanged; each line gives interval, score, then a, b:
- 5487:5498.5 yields 0.03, 0.061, 0.027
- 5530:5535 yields 0.00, 0.036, 0.036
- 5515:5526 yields 0.00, 0.035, 0.036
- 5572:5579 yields -0.08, -0.030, 0.046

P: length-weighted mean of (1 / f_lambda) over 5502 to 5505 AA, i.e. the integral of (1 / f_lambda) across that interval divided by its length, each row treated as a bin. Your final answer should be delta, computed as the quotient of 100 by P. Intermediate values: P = 0.481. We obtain 208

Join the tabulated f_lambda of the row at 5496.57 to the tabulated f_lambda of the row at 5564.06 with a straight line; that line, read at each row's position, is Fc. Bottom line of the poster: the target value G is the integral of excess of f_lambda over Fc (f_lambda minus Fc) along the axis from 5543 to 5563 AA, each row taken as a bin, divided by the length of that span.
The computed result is -0.008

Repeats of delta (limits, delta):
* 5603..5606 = 193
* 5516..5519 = 203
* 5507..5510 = 203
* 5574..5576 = 213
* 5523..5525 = 212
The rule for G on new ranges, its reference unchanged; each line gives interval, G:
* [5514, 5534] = -0.045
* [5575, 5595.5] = -0.180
